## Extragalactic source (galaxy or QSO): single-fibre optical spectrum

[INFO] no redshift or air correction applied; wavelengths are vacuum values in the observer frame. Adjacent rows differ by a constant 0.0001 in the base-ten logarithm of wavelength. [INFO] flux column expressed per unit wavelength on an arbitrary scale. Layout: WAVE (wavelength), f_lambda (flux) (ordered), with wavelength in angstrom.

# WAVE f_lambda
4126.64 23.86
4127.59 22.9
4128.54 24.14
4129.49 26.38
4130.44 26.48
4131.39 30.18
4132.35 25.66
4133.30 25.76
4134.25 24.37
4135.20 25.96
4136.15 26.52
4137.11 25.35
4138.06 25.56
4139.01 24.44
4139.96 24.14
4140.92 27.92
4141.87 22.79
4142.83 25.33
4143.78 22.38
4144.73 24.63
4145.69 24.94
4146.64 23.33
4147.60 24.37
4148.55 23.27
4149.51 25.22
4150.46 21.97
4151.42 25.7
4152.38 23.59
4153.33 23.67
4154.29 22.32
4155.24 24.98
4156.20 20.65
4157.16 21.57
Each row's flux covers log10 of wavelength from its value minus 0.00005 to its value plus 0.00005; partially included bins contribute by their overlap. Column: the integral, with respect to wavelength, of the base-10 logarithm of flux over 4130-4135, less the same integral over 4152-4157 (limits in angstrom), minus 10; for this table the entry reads -9.7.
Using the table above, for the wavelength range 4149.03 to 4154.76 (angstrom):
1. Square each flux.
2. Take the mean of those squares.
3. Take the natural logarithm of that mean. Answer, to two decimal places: 6.34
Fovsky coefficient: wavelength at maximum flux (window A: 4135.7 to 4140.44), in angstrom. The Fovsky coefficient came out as 4136.15 angstrom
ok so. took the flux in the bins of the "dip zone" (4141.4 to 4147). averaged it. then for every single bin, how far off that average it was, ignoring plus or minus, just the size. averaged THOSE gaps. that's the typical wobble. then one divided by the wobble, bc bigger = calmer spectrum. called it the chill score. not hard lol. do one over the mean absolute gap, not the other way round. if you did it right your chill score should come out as 0.94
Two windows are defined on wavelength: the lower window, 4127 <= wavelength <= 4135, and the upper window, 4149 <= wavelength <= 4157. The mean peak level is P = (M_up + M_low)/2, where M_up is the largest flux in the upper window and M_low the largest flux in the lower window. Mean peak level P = 27.9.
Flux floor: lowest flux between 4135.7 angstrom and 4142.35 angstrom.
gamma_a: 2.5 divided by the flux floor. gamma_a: 0.110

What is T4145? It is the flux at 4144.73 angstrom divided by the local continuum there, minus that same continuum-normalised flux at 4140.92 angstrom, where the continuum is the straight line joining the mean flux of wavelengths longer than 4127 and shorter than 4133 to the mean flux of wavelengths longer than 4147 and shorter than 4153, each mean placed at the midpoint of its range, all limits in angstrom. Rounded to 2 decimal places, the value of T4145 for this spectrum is -0.12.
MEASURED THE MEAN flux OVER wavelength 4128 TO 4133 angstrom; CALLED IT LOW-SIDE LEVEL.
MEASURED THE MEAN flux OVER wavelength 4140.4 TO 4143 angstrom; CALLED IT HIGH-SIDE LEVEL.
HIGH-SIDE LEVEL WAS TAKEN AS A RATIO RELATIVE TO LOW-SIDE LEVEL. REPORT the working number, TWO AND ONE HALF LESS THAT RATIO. 1.55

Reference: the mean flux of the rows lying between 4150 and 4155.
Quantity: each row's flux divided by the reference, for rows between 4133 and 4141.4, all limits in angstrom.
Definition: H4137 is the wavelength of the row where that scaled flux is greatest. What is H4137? 4140.92 angstrom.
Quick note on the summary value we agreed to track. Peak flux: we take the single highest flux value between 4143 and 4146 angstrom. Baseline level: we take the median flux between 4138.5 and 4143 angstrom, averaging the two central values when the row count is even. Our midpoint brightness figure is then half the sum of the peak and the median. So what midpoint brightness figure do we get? 24.7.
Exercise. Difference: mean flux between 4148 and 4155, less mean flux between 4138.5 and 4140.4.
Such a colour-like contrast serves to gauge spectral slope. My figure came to -0.6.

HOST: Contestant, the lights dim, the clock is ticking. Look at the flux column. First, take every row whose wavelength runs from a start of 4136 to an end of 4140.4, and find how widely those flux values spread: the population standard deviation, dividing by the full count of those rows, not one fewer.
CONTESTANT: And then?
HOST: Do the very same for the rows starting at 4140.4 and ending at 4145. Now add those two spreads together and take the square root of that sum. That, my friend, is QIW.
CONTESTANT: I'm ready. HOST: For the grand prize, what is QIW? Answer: 1.68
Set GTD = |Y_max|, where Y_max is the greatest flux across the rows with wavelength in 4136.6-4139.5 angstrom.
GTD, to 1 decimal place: 25.6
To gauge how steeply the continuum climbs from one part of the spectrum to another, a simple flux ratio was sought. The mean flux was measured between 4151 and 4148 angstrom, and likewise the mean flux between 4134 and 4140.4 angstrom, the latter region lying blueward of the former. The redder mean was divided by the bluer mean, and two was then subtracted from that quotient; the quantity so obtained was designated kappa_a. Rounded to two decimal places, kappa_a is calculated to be -1.07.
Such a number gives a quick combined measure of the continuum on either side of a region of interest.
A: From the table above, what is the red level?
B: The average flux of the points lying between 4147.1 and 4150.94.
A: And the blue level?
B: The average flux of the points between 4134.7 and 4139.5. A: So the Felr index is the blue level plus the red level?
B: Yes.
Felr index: 49.3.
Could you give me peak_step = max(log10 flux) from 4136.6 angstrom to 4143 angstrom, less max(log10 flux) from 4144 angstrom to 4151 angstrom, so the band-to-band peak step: 0.04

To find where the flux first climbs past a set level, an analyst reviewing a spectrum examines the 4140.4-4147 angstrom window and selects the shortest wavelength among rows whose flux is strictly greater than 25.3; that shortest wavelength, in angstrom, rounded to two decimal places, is 4140.92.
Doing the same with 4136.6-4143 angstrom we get 4137.11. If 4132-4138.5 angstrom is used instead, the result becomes 4132.35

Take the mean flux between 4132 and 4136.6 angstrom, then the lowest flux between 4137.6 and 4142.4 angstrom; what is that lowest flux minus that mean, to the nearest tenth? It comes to -2.9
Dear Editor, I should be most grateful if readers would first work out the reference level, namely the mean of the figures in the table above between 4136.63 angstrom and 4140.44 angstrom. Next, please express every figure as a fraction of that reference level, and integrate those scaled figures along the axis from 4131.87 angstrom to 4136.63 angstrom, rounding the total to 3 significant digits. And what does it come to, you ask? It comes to 4.91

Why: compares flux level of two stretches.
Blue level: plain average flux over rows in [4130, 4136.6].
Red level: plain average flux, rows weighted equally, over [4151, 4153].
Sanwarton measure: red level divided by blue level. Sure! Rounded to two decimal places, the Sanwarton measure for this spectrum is 0.93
